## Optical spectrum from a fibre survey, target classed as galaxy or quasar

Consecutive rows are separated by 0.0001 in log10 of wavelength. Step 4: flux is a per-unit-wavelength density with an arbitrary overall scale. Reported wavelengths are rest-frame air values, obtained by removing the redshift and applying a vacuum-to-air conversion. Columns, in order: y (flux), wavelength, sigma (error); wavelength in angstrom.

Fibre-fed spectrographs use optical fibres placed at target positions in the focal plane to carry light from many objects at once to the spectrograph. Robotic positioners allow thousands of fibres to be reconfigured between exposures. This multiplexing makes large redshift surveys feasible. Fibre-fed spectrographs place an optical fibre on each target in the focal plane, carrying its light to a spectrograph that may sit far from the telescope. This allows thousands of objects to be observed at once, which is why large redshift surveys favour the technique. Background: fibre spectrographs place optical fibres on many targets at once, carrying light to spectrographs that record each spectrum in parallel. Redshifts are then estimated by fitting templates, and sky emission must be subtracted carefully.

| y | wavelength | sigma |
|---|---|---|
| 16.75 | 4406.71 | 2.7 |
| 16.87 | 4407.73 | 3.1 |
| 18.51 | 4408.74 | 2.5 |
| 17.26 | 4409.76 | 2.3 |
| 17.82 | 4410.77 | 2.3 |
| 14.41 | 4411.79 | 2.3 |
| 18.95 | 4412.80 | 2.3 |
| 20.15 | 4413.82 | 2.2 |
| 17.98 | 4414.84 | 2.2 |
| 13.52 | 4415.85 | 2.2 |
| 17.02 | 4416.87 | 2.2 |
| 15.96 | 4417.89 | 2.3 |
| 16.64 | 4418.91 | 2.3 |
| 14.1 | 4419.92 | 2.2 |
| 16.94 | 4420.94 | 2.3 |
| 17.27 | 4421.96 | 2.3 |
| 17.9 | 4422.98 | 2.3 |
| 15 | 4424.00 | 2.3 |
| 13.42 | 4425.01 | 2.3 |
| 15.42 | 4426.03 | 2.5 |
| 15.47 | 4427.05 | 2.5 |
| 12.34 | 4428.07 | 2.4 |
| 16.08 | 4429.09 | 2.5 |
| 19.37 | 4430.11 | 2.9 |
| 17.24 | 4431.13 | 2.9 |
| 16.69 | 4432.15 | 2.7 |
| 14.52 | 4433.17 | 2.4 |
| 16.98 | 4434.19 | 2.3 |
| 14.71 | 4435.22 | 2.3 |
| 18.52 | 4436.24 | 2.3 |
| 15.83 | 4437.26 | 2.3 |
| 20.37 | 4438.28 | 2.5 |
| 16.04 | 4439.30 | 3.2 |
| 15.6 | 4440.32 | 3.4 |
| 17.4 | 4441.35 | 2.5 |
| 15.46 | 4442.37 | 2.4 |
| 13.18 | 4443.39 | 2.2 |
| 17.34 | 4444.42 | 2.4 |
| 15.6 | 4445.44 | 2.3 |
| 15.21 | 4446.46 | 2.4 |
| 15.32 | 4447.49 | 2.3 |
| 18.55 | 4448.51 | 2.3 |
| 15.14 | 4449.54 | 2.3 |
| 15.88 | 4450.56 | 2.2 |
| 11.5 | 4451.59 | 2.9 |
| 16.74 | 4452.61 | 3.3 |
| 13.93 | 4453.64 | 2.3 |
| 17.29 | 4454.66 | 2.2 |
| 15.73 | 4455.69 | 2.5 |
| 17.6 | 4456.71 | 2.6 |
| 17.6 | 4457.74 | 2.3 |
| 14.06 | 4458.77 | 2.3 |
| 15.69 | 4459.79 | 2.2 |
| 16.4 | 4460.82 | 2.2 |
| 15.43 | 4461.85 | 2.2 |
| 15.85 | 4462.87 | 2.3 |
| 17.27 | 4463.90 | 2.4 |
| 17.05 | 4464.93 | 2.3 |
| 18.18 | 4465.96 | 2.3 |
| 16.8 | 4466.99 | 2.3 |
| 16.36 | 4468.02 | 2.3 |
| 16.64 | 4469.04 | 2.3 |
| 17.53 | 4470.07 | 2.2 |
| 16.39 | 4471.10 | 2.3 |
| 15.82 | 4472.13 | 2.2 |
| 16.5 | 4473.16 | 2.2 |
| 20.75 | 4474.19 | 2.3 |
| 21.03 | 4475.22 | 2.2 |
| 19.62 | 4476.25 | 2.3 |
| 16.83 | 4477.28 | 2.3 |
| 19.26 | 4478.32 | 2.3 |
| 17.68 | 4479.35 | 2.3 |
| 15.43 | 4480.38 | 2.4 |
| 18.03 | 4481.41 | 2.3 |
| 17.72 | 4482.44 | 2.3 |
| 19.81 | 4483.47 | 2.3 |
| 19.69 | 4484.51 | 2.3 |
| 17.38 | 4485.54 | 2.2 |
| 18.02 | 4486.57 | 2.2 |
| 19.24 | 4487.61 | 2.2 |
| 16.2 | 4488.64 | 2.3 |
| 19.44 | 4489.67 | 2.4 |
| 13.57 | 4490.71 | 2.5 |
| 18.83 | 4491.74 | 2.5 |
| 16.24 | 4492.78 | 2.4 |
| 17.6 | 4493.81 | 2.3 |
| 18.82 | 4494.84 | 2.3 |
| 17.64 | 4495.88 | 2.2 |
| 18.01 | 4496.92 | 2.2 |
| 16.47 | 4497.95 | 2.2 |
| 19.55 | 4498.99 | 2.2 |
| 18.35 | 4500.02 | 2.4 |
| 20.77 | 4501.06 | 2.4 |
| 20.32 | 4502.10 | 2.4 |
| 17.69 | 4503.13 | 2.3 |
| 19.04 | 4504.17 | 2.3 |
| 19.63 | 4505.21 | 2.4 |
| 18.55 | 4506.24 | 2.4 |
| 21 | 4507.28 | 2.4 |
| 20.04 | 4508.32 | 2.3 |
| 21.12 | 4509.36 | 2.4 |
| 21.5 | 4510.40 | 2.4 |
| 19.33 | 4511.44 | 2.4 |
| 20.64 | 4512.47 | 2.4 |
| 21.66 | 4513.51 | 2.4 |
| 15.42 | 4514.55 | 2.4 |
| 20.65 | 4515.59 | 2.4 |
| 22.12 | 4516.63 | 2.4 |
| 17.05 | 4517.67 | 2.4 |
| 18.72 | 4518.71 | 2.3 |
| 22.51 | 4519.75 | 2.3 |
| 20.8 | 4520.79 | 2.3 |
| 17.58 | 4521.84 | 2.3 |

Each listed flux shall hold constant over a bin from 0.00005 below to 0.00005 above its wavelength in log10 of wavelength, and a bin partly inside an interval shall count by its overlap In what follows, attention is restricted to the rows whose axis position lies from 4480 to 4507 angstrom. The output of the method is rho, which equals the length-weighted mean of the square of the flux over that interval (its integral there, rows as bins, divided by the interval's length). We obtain 334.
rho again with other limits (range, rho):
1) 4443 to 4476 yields 273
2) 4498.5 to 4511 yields 393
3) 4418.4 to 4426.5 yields 253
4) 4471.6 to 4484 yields 335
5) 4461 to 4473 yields 278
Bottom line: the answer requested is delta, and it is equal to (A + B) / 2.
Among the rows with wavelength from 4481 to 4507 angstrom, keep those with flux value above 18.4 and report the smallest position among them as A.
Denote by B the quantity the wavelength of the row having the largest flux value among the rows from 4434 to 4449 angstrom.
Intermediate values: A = 4483.47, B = 4438.28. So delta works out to 4460.9 angstrom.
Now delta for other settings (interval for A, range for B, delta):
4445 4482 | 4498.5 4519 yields 4482.6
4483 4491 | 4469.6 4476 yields 4479.3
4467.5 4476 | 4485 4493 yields 4481.9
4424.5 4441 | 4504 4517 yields 4473.4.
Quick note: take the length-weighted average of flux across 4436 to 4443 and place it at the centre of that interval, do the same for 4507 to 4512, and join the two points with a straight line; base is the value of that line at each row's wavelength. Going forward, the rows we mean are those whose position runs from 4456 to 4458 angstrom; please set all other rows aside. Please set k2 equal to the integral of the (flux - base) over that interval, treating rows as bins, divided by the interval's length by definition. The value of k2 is -0.4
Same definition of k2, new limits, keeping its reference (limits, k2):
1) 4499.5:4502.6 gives -0.3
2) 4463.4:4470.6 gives -1.2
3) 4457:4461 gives -2.0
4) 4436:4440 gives 0.7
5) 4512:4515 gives -1.5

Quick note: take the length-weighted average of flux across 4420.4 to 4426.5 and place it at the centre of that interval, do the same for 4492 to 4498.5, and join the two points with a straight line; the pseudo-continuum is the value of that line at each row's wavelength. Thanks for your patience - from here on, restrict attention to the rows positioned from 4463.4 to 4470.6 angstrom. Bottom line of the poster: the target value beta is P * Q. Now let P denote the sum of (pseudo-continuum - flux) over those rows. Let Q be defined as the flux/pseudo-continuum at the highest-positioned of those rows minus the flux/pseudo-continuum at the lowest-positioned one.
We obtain -0.01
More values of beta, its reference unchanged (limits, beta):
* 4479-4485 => -0.55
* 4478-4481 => 0.19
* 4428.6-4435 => -0.19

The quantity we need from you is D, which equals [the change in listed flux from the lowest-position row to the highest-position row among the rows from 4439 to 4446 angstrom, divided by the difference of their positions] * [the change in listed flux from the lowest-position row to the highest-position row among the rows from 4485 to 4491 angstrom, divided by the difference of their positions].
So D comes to 0.05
